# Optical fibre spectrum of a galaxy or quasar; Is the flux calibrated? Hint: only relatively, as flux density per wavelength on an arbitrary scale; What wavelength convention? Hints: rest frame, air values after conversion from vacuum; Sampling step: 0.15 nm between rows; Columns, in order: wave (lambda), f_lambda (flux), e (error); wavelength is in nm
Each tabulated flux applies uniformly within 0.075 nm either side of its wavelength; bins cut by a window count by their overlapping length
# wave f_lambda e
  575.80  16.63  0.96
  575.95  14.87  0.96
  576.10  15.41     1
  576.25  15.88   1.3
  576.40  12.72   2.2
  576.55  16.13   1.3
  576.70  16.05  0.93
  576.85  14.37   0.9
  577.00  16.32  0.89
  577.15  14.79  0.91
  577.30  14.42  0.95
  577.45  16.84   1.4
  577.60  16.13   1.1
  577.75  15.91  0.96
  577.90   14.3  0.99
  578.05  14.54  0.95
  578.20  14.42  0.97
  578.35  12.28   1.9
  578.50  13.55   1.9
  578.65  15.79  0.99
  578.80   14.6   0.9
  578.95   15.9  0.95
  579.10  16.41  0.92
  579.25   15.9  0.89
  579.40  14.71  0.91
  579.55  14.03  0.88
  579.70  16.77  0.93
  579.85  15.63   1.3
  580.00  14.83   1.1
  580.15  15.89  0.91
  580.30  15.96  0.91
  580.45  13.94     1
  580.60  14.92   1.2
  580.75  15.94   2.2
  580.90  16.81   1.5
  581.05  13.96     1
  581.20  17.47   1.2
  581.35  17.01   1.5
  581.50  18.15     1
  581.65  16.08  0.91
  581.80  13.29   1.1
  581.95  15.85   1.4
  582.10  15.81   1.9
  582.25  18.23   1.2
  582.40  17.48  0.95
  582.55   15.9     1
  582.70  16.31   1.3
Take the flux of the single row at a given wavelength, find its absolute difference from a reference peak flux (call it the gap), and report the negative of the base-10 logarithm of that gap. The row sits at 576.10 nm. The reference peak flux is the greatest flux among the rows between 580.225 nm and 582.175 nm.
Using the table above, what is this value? -0.44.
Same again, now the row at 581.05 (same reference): -0.62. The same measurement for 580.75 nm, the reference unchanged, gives -0.34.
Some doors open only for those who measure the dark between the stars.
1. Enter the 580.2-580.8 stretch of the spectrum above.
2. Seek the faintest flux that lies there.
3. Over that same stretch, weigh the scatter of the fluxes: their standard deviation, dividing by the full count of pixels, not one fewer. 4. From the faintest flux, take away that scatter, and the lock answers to 13.1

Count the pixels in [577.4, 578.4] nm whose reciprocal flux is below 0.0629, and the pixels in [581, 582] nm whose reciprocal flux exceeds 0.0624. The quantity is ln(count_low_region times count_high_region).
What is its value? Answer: 2.2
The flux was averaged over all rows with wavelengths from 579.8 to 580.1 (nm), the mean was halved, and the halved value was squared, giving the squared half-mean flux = 58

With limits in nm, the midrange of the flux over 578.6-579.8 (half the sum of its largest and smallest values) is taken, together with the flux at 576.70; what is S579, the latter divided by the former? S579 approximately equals 1.04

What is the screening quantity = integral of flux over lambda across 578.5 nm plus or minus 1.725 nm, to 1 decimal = 52.2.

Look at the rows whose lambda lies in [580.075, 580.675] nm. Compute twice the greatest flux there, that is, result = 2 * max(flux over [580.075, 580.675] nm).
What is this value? 31.9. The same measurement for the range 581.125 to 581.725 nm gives 36.3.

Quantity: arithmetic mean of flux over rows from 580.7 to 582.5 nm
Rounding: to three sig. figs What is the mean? 16.3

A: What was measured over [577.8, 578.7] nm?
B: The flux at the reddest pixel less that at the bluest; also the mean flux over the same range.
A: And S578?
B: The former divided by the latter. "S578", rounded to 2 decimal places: 0.11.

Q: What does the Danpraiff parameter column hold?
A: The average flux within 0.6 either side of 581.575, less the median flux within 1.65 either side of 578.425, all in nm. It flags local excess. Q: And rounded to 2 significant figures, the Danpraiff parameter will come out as 1.1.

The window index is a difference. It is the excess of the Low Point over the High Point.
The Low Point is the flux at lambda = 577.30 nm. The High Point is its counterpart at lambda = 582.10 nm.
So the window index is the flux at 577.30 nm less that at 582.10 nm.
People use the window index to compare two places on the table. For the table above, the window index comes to -1.4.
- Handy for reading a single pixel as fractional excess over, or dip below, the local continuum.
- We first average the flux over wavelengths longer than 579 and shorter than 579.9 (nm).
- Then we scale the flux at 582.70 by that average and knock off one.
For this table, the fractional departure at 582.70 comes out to 0.047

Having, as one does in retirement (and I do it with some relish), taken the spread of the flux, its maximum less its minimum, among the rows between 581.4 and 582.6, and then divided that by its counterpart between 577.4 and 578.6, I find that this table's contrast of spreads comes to 1.08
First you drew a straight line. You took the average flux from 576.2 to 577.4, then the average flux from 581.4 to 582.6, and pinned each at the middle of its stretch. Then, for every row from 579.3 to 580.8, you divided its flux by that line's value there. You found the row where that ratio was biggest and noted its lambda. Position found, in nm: 579.70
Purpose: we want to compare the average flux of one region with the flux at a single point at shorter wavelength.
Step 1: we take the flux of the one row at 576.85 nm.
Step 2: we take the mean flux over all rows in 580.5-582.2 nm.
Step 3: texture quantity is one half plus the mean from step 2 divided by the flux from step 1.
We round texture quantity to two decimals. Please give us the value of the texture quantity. 1.61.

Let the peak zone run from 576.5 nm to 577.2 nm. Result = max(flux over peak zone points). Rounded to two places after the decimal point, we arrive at 16.32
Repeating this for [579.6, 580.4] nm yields 16.77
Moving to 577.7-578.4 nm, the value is 15.91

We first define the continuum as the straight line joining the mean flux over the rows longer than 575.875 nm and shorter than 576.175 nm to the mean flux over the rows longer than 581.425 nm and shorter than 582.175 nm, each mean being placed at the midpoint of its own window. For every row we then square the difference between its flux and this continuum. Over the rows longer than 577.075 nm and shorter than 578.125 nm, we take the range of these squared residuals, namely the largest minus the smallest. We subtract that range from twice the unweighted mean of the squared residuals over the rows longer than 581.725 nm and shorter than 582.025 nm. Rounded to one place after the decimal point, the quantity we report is 4.4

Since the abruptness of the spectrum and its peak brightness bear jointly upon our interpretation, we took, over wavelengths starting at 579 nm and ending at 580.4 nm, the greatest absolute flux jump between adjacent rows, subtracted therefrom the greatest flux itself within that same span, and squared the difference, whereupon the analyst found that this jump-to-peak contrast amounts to 197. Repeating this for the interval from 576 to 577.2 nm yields 167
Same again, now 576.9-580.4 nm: 199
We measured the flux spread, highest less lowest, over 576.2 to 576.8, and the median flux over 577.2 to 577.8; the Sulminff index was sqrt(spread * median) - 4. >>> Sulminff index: 3.4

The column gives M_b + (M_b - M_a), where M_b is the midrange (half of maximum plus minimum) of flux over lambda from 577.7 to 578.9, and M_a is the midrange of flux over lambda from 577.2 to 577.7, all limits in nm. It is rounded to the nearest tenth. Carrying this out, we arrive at 12.6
